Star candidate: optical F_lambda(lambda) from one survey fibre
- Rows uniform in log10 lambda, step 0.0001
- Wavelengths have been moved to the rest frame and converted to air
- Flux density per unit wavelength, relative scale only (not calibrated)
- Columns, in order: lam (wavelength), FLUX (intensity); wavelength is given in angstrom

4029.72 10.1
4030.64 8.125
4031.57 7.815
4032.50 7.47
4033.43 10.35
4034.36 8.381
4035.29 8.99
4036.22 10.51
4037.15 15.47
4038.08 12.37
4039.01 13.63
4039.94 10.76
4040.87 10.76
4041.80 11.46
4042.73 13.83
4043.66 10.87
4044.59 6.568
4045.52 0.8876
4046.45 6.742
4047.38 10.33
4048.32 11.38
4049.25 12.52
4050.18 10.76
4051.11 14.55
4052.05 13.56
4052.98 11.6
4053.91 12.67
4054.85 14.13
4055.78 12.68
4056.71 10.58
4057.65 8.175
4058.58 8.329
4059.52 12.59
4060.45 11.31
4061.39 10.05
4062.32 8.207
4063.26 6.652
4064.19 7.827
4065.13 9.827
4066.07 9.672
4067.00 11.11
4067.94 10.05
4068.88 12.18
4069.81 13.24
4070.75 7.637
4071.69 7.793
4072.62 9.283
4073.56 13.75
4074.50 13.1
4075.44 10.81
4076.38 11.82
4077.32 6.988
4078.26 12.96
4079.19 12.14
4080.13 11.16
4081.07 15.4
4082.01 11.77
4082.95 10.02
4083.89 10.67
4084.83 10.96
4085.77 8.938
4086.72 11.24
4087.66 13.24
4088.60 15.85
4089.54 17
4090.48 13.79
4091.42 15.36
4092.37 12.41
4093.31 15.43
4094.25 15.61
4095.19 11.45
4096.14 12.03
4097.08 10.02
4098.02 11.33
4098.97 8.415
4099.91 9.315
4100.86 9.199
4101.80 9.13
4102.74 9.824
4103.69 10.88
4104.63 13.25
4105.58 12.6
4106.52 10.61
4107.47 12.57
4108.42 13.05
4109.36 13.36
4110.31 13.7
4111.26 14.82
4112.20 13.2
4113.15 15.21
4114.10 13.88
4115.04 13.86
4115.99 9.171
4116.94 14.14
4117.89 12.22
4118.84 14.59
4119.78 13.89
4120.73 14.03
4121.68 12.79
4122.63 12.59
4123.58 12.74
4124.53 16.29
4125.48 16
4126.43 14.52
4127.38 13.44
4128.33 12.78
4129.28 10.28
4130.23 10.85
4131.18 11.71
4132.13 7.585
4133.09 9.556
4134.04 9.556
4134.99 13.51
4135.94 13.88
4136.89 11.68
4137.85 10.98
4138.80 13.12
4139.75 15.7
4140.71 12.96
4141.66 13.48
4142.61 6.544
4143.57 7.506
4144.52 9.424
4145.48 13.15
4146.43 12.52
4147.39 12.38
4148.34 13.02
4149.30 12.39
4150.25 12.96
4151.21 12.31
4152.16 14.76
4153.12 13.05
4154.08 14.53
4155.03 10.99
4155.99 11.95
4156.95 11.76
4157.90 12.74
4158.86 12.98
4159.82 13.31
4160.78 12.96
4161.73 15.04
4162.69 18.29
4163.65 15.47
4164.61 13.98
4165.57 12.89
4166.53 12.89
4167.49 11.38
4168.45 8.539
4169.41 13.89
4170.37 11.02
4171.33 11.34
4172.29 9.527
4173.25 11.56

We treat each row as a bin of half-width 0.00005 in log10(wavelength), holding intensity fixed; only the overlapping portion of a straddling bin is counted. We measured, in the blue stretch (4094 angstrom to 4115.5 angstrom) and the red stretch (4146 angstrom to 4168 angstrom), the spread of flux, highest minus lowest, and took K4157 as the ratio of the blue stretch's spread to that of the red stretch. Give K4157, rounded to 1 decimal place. 1.0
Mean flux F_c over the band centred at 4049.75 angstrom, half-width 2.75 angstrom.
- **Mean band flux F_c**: 12.2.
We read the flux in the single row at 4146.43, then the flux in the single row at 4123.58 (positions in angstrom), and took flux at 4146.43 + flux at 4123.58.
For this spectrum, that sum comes 25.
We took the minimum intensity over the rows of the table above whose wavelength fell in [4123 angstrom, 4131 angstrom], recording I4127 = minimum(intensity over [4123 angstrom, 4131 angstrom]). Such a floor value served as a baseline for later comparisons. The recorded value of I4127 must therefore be 10.28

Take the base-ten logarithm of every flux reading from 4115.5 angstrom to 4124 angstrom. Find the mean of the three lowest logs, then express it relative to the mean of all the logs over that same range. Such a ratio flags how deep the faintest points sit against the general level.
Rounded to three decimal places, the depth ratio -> 0.948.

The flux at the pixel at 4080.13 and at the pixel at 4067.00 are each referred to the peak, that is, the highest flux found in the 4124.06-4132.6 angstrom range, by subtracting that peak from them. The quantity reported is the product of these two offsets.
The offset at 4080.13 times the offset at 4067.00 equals 27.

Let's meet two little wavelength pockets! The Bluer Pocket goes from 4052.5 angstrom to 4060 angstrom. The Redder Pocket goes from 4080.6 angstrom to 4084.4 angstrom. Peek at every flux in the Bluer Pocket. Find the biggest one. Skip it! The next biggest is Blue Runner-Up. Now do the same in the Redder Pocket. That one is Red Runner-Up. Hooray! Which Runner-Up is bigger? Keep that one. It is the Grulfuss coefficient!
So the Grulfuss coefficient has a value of 12.7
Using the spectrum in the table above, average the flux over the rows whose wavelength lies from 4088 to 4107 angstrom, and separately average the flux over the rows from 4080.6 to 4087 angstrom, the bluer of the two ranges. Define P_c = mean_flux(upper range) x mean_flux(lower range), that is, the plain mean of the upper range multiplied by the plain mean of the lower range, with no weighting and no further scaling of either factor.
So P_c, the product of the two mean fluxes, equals 137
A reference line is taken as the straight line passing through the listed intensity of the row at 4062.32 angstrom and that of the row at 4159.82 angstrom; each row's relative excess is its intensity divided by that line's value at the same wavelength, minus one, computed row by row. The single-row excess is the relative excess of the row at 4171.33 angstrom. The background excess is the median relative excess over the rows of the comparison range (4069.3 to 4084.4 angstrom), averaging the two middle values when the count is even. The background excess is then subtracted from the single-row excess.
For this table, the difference -0.43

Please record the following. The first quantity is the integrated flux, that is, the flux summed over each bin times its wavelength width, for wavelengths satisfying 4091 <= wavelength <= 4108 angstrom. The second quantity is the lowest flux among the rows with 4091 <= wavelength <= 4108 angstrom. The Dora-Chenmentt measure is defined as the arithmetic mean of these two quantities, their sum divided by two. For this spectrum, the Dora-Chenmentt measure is 103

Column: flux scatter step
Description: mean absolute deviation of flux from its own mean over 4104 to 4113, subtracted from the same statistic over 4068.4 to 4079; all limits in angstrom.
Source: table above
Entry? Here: 1.42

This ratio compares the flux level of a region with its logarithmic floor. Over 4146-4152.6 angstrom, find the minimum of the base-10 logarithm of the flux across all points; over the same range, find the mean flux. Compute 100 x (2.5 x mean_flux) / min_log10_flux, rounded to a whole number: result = 2959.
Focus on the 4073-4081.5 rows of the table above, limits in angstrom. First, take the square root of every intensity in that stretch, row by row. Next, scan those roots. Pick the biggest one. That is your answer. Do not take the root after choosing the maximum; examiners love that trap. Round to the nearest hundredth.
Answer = 3.92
